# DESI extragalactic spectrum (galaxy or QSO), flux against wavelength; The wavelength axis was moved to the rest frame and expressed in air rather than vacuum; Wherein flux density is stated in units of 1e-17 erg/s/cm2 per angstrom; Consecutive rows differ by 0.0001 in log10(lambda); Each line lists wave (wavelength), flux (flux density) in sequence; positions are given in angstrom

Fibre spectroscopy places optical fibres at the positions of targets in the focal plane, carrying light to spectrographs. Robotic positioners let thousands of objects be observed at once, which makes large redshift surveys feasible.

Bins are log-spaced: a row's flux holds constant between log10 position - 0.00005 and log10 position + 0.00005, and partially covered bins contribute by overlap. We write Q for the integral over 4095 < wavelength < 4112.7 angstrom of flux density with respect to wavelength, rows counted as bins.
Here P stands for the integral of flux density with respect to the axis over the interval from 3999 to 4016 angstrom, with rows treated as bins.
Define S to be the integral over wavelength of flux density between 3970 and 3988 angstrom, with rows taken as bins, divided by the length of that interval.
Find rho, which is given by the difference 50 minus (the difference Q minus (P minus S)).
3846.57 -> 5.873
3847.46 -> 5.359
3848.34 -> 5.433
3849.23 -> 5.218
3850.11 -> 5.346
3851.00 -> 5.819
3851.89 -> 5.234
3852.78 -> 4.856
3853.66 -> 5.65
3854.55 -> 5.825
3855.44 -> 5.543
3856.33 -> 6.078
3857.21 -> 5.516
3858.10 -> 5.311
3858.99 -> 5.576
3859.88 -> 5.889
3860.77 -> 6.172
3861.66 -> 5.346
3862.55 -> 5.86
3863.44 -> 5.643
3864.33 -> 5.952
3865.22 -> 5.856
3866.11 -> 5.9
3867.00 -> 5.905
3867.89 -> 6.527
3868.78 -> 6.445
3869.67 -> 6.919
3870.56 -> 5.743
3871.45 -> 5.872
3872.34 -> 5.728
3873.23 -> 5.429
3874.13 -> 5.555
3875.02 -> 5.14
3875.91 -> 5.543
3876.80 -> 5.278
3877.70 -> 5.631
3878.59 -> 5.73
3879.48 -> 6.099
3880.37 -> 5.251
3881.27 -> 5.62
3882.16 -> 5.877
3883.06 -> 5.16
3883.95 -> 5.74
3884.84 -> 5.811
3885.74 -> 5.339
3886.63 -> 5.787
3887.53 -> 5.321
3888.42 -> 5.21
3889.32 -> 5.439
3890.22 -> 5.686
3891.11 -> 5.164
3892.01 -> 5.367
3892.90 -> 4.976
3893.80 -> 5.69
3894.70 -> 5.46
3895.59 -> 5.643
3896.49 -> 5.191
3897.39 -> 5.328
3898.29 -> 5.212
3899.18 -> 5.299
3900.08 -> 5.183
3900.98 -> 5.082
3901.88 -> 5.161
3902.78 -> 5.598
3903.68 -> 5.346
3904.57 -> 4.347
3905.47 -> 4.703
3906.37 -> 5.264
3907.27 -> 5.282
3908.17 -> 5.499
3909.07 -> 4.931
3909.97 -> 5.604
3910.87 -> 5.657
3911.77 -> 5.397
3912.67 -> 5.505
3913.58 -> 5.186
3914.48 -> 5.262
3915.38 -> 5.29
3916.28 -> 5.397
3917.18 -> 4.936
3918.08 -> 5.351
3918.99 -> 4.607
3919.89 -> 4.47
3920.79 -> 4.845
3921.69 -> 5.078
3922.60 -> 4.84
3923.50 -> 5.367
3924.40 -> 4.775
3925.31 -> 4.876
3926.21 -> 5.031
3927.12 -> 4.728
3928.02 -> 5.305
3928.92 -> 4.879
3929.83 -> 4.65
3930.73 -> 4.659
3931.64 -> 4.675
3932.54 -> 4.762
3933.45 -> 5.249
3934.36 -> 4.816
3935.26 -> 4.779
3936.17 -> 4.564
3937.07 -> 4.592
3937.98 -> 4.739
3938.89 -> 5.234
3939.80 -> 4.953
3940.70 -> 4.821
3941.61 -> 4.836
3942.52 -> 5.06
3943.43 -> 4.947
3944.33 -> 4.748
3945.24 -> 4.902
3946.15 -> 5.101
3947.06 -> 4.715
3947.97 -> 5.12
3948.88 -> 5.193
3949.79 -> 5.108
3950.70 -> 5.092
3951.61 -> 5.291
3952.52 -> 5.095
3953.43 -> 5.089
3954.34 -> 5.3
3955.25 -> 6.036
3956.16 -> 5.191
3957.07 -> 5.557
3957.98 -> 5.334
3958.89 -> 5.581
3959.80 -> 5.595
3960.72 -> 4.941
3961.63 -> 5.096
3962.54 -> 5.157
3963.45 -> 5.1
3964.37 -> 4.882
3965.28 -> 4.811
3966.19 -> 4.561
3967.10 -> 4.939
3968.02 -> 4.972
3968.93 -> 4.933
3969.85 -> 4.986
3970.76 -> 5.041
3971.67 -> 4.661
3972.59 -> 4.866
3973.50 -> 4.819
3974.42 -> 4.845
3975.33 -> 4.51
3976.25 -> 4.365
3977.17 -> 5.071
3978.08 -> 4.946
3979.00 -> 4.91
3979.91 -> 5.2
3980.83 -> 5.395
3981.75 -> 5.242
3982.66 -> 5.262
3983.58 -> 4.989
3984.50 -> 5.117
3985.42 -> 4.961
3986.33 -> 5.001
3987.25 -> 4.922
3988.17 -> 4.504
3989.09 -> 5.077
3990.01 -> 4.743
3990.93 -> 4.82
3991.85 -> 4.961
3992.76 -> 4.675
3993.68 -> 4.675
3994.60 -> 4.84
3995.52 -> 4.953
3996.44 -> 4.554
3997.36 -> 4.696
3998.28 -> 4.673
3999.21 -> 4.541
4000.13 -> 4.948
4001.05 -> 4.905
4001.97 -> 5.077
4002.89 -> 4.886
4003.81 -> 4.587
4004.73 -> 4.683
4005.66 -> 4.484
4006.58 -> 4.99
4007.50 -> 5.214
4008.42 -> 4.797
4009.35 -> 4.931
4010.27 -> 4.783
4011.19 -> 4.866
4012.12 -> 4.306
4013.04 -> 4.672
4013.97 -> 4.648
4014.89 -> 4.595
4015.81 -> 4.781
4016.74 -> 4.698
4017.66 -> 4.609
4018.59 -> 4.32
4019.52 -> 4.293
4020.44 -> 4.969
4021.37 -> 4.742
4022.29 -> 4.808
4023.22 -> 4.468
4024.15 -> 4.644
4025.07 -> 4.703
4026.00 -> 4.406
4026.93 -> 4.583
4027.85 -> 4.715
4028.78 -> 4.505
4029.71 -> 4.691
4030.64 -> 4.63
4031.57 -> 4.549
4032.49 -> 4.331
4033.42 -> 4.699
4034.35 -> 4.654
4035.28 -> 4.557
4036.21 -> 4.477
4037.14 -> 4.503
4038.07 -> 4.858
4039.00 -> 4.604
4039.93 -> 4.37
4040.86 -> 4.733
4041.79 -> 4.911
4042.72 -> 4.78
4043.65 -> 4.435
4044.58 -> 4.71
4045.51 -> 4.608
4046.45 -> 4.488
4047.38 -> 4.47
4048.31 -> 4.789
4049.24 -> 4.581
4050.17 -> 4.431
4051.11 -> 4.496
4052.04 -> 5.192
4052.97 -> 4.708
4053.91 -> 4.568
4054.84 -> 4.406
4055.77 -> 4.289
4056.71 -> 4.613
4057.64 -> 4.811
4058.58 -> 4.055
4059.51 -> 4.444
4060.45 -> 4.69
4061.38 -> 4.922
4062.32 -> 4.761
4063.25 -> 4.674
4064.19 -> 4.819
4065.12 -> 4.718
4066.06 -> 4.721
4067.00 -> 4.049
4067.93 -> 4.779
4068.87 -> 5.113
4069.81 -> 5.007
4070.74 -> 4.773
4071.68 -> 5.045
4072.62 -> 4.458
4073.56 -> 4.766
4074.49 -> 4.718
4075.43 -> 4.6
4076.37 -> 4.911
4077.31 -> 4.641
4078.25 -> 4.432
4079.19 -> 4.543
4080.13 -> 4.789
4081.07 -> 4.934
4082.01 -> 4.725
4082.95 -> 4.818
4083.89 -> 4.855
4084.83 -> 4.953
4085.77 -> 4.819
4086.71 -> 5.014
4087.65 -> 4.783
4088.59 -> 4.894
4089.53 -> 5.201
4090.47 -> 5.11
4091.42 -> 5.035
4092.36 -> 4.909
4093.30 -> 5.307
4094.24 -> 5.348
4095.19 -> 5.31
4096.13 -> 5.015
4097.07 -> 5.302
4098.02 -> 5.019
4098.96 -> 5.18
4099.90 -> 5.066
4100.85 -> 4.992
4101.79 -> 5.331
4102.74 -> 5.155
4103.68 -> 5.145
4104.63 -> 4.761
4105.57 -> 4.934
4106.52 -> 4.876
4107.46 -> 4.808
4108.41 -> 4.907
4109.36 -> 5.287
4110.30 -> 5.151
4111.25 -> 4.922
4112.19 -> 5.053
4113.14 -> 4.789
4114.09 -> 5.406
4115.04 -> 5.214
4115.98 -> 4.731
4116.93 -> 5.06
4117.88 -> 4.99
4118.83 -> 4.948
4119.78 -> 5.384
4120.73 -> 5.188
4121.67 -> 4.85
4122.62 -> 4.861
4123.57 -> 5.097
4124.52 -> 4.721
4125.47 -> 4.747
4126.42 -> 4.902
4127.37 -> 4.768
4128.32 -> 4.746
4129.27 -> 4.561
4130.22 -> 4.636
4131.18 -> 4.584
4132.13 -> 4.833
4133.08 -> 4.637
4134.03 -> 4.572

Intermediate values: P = 81.2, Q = 90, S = 4.95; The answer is 37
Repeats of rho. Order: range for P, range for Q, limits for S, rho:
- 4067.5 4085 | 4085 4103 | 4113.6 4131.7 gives 37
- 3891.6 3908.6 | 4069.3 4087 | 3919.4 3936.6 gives 50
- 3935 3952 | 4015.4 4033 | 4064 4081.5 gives 48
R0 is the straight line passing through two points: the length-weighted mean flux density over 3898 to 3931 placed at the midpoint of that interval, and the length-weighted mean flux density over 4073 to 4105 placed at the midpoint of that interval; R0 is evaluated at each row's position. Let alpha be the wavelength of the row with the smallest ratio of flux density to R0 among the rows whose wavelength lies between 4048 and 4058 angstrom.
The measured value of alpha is 4055.77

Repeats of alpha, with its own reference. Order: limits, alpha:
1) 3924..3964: 3936.17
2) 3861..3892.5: 3875.02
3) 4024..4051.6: 4032.49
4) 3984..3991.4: 3988.17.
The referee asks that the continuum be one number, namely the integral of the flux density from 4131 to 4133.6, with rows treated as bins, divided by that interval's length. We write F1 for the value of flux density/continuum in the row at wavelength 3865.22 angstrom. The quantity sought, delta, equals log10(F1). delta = 0.10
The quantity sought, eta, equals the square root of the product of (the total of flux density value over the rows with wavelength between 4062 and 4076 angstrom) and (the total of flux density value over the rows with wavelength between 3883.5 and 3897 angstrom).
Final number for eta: 76.2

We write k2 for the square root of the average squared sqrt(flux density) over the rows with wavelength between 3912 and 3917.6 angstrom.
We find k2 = 2.29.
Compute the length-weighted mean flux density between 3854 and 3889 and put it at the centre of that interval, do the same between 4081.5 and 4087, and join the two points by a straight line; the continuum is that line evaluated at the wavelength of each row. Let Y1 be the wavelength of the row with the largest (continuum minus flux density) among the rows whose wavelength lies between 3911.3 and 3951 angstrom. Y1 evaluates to 3919.89 angstrom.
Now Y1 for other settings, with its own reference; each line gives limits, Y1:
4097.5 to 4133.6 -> 4129.27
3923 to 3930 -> 3929.83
